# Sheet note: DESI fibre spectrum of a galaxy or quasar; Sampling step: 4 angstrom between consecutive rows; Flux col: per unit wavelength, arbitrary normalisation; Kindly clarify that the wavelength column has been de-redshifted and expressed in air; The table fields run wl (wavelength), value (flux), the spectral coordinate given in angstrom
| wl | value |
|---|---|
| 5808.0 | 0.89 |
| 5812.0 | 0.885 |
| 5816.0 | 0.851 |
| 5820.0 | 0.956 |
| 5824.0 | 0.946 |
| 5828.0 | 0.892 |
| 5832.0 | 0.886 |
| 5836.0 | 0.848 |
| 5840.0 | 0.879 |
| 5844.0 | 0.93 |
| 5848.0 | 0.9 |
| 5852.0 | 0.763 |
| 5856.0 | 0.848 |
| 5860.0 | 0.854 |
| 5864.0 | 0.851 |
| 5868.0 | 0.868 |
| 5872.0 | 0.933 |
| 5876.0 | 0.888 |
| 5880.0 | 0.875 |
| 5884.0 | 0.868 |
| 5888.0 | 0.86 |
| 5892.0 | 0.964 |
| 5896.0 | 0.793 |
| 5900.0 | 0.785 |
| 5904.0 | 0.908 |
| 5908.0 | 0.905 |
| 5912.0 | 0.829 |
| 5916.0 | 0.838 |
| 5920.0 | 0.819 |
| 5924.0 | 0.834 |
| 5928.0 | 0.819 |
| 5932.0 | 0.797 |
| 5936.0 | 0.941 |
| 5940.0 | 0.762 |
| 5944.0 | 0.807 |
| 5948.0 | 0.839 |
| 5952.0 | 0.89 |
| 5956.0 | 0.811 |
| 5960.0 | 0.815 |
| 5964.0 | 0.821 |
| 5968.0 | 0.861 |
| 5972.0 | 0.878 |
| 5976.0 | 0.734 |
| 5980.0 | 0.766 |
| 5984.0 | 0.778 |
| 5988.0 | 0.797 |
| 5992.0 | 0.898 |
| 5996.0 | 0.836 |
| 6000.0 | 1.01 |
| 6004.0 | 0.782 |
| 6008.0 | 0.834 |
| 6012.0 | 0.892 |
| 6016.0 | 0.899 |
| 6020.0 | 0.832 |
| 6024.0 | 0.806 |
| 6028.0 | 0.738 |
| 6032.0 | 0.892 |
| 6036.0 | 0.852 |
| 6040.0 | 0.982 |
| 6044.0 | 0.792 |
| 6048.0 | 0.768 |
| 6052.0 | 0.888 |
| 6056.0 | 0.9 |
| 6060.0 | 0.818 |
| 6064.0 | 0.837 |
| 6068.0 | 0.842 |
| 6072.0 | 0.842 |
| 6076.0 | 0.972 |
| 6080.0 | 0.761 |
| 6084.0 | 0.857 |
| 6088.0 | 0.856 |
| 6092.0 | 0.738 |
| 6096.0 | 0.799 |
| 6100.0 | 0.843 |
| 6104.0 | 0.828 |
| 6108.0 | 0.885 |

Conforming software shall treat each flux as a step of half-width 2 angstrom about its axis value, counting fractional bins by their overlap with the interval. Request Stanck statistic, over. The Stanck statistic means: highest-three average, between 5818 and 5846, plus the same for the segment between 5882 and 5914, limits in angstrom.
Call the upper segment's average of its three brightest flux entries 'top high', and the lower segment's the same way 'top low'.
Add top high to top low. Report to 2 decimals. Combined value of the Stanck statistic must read 1.87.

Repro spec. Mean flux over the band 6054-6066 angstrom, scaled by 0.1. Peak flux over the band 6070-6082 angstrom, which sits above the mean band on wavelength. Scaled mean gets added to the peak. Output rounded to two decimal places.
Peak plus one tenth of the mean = 1.06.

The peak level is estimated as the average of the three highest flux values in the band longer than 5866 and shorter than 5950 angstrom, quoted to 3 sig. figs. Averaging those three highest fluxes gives 0.946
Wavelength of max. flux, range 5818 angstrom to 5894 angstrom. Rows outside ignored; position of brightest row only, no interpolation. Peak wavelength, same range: 5892.0 angstrom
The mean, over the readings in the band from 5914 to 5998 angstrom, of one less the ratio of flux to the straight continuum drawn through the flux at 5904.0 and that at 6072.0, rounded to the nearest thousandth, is 0.070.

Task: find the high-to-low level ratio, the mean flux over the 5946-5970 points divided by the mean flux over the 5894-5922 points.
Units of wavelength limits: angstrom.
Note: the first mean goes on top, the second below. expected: 1.00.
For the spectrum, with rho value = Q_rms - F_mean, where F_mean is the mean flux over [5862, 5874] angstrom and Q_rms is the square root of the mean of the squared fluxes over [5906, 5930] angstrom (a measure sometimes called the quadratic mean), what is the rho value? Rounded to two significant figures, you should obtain -0.043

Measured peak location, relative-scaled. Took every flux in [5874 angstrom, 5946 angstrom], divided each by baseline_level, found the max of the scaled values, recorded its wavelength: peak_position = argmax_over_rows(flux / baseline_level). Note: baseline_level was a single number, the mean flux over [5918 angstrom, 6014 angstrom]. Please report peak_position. 5892.0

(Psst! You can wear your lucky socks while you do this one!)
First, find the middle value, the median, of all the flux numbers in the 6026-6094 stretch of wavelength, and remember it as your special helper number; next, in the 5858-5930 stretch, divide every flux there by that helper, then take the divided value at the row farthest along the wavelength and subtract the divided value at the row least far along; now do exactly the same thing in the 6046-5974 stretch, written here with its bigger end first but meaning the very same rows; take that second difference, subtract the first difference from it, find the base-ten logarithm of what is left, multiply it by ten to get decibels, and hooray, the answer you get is -9.6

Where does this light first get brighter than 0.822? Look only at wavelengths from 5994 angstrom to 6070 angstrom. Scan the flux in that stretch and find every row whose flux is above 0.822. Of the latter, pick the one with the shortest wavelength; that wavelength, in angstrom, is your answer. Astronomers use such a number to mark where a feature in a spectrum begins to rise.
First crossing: 5996.0 angstrom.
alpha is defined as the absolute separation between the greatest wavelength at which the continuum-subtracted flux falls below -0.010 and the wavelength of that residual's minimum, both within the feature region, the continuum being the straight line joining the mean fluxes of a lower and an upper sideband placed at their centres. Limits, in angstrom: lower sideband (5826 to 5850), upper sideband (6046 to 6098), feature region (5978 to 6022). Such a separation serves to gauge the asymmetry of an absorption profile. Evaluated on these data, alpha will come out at 40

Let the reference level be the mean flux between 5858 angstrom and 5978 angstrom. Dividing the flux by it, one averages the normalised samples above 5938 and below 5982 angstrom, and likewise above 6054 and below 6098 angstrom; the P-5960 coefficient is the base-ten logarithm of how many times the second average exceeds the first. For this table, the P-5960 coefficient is 0.011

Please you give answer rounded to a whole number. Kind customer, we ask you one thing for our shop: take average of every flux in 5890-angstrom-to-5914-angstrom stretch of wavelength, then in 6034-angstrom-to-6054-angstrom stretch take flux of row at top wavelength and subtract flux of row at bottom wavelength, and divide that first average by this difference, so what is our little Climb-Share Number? 24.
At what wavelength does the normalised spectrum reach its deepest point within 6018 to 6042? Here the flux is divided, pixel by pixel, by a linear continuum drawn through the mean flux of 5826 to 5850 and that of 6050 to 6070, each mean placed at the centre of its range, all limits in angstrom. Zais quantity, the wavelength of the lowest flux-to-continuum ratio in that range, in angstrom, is 6028.0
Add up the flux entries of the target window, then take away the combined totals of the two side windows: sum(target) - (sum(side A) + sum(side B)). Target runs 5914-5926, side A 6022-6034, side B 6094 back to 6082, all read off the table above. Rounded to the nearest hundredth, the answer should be -2.40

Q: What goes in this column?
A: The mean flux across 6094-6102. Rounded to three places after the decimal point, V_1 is 0.821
